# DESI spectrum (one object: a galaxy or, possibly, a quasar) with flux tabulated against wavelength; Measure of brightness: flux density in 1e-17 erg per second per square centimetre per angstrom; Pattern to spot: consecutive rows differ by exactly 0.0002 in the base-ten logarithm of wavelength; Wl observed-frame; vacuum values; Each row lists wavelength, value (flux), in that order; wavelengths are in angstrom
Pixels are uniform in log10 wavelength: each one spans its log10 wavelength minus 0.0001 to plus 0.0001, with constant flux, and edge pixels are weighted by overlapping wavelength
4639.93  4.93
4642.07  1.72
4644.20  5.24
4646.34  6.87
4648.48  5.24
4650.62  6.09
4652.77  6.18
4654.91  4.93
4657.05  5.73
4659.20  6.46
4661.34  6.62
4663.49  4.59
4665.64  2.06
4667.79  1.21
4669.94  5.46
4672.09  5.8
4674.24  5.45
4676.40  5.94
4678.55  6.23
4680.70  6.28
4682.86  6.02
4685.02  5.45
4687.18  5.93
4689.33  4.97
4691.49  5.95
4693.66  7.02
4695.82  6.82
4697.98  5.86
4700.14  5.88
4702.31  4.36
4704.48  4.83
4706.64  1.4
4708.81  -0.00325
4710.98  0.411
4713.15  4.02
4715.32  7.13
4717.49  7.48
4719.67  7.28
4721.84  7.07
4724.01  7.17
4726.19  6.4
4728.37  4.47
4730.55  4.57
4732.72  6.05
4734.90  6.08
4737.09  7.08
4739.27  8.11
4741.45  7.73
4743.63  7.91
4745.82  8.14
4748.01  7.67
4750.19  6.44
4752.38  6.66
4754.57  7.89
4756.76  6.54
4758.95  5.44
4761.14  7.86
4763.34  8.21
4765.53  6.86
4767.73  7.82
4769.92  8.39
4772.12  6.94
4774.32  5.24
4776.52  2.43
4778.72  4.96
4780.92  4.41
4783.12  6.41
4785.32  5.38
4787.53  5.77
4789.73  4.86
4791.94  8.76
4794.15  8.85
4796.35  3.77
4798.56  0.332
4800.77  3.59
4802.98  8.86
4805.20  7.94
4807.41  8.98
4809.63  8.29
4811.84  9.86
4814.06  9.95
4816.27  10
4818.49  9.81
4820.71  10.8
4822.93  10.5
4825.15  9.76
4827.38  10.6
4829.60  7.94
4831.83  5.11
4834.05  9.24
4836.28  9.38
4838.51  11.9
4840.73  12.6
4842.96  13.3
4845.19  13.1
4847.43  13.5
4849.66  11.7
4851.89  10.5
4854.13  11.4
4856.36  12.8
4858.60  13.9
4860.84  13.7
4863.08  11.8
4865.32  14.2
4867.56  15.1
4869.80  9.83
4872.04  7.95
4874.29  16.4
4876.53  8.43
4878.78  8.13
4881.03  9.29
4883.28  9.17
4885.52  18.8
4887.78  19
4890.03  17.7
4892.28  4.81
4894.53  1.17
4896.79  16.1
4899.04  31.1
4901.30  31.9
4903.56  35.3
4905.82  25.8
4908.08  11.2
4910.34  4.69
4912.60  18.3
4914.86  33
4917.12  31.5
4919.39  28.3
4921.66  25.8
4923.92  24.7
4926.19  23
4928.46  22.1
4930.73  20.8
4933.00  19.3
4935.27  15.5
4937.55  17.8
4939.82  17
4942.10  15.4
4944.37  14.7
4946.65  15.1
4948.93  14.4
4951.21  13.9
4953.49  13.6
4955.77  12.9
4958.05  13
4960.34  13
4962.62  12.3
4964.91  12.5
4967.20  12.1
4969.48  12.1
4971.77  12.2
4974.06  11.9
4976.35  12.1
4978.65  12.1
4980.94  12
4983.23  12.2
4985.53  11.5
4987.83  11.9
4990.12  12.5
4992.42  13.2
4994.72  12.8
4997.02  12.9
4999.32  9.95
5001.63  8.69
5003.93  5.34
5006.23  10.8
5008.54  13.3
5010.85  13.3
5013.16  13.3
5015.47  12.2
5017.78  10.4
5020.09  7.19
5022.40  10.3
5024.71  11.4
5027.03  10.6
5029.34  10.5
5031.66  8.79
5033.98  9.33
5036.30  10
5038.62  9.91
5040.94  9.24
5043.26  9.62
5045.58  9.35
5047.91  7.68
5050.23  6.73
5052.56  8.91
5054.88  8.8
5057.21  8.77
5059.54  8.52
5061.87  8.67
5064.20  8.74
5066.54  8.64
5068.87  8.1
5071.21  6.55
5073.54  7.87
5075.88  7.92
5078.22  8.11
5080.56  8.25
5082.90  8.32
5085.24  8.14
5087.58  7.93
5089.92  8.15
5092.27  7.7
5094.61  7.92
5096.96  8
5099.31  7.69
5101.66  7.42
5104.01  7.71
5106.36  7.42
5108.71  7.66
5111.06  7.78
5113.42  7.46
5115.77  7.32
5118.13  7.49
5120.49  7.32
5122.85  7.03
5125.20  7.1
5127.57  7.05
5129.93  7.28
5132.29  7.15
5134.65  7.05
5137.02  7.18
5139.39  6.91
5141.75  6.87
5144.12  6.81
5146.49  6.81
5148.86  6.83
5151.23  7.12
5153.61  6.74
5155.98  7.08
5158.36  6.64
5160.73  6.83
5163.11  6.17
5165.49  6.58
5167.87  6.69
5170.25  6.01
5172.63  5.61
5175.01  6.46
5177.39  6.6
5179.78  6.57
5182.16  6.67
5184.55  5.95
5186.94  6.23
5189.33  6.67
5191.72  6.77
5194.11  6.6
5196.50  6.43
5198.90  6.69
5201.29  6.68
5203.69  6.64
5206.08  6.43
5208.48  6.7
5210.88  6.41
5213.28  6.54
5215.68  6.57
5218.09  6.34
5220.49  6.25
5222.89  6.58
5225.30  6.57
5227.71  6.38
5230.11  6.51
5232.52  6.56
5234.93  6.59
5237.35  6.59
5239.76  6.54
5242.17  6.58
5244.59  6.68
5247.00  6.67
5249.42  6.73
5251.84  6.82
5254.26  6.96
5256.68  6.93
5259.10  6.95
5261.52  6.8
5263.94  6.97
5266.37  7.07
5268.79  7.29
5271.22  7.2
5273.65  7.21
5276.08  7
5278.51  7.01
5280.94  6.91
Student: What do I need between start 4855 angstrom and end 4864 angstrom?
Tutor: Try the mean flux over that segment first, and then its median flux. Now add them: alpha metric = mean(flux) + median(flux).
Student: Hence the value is 26.3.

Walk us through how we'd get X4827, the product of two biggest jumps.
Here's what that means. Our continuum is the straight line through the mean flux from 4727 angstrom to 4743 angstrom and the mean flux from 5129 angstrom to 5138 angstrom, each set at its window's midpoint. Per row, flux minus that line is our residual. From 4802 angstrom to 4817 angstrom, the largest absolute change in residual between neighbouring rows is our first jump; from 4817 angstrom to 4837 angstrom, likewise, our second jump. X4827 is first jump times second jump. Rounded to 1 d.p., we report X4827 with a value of 6.5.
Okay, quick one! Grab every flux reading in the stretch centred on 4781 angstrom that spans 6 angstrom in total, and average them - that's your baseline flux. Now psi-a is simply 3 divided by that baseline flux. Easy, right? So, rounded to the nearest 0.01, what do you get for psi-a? 0.57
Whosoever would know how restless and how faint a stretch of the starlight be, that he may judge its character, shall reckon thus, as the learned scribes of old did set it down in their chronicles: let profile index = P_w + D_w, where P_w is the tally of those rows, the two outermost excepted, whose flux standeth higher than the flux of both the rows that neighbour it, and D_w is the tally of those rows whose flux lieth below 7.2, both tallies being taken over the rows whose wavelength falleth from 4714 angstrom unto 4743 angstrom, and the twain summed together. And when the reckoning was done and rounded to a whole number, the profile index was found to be 12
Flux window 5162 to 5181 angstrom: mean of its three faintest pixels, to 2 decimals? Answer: 5.93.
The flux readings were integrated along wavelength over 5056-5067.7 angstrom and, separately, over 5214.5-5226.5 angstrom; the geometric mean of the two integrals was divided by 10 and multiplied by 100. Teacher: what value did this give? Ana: 886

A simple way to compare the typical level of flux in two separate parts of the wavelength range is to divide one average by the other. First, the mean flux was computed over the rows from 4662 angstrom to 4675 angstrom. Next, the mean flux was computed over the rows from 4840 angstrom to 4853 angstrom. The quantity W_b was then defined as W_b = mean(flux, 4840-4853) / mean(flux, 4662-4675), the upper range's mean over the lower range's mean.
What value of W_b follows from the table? 3.0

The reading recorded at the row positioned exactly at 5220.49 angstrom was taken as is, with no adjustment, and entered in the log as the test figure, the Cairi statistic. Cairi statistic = 6.25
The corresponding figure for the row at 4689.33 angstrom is 4.97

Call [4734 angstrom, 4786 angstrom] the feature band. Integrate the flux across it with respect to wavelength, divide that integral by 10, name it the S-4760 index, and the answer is 35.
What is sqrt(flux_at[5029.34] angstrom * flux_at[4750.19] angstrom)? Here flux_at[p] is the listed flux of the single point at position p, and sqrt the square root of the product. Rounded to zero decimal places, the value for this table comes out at 8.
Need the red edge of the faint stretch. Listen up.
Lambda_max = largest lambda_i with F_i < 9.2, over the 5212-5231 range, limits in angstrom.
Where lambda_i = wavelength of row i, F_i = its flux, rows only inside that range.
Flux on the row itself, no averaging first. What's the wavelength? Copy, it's 5230.11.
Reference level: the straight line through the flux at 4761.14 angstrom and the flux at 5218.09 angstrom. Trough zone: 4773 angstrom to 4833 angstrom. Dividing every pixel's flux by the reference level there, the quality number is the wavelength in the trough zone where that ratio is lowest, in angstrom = 4798.56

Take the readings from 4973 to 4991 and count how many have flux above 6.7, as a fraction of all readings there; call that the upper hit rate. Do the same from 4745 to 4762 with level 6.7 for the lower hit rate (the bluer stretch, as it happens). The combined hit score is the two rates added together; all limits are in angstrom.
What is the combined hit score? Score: 1.50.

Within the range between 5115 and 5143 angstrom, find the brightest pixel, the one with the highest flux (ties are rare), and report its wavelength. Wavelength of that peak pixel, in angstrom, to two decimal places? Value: 5118.13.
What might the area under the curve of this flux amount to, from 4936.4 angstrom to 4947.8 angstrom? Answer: 182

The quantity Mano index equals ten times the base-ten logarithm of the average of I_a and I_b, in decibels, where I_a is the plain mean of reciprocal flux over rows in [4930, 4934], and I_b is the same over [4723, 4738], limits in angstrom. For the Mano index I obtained -9.5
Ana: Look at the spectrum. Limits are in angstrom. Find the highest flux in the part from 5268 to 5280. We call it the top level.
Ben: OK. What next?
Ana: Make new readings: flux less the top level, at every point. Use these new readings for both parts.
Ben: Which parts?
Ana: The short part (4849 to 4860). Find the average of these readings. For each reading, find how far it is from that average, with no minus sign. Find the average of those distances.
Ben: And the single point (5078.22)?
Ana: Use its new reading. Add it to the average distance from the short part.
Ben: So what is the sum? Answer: 2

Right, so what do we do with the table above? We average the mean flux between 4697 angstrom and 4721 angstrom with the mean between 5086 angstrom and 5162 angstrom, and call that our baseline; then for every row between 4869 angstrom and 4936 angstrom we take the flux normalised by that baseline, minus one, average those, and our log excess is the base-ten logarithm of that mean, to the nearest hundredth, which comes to 0.33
